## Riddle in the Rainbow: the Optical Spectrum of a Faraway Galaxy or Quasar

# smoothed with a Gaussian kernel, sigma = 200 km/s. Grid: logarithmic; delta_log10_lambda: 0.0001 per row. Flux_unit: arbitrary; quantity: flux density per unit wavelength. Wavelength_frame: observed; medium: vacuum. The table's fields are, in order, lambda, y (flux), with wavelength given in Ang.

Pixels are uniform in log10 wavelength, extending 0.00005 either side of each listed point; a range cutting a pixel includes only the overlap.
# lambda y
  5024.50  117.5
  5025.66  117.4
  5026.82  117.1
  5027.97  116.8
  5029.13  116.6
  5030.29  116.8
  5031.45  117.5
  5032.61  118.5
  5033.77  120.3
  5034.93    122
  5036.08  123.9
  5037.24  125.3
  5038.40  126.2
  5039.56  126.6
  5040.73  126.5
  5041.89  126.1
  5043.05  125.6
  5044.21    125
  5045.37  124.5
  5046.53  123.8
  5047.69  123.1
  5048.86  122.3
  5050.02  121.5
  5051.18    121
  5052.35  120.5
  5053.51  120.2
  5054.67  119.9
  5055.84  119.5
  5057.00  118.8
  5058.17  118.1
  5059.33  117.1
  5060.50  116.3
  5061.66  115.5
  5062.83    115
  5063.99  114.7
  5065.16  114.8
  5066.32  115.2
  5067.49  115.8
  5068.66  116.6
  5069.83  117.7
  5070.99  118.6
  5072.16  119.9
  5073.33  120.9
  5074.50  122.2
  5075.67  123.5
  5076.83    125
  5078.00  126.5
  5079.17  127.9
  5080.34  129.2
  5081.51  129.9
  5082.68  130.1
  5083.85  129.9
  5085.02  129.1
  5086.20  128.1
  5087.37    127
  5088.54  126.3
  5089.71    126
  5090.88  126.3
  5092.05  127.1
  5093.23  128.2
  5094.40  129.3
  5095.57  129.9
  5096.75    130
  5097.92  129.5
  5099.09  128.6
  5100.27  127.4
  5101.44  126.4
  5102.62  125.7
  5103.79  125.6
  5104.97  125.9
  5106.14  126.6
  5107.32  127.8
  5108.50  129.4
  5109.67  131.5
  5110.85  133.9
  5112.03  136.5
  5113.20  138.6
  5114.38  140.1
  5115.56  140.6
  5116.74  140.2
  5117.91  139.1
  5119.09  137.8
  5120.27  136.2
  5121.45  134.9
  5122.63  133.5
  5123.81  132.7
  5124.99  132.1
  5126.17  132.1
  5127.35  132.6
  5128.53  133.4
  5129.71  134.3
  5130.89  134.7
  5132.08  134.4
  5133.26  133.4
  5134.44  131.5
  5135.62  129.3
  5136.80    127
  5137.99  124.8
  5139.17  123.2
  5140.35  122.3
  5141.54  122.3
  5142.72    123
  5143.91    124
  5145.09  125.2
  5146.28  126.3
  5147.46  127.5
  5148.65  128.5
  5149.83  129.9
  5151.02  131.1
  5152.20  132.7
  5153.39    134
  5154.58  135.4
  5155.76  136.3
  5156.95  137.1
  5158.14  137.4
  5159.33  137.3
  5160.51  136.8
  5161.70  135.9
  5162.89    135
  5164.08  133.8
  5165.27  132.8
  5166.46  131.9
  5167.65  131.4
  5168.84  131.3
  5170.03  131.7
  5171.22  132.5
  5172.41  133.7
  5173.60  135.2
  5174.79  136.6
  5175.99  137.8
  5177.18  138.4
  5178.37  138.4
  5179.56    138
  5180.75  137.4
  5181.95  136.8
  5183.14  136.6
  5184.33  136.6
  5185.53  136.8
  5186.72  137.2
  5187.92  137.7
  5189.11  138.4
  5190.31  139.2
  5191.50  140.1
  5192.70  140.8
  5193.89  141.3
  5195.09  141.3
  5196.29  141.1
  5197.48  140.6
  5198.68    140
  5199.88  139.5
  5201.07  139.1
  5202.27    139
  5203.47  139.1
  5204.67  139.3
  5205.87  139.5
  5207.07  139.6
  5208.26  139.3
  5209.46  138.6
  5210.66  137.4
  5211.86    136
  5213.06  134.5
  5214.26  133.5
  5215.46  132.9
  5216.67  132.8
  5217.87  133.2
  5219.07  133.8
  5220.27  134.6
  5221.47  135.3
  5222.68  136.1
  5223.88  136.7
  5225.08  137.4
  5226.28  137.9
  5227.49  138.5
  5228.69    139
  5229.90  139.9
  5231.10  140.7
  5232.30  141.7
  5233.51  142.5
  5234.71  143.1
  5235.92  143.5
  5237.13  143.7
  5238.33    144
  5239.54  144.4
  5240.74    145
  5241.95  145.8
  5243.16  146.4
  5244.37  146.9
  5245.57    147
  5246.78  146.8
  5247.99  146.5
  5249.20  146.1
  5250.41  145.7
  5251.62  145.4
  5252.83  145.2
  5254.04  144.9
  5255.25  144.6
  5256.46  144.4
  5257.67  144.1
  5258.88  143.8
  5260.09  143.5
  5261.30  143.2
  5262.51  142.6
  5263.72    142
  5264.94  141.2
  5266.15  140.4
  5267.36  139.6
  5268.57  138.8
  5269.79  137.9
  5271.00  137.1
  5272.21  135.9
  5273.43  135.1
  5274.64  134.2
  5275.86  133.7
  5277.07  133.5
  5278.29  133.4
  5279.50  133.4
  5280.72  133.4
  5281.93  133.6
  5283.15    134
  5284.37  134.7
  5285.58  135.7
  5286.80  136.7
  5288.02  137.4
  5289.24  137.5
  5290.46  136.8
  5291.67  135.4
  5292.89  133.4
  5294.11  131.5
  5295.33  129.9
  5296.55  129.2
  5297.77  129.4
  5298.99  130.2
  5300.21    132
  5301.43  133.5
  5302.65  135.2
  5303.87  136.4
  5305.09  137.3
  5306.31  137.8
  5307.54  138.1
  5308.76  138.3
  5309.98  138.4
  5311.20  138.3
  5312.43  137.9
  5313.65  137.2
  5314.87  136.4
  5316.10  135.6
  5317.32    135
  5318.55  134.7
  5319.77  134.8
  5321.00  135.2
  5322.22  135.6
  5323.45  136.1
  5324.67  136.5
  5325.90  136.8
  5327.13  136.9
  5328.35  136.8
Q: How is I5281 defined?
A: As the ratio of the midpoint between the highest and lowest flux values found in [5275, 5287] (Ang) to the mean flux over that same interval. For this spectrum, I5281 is 1.01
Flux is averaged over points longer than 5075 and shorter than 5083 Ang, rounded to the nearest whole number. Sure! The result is 127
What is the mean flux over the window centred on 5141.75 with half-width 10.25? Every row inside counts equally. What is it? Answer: 127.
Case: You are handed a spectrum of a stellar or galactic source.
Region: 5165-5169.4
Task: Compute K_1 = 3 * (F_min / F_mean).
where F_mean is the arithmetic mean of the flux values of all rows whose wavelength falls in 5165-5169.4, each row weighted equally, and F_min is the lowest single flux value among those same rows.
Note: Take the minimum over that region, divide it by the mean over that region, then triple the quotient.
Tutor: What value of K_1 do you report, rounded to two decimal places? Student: 2.99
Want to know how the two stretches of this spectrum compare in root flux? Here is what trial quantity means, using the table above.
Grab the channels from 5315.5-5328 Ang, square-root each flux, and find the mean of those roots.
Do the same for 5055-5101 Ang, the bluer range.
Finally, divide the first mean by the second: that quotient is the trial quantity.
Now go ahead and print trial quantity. 1.05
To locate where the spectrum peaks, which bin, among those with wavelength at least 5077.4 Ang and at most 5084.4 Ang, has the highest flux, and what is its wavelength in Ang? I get 5082.68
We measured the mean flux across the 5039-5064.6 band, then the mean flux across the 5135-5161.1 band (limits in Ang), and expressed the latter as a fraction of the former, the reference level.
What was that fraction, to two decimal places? 1.07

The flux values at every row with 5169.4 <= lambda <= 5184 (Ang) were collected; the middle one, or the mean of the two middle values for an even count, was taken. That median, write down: 137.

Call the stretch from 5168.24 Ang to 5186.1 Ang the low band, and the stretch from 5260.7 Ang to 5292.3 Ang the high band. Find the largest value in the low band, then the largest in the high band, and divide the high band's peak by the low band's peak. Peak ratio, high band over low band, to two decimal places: 1.03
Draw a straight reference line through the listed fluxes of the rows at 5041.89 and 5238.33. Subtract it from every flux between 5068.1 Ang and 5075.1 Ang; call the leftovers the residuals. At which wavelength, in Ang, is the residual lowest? 5068.66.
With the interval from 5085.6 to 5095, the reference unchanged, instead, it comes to 5089.71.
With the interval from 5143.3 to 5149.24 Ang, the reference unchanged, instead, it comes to 5143.91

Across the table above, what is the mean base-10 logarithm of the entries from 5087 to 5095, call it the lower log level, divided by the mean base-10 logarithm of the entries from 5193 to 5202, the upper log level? 0.980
